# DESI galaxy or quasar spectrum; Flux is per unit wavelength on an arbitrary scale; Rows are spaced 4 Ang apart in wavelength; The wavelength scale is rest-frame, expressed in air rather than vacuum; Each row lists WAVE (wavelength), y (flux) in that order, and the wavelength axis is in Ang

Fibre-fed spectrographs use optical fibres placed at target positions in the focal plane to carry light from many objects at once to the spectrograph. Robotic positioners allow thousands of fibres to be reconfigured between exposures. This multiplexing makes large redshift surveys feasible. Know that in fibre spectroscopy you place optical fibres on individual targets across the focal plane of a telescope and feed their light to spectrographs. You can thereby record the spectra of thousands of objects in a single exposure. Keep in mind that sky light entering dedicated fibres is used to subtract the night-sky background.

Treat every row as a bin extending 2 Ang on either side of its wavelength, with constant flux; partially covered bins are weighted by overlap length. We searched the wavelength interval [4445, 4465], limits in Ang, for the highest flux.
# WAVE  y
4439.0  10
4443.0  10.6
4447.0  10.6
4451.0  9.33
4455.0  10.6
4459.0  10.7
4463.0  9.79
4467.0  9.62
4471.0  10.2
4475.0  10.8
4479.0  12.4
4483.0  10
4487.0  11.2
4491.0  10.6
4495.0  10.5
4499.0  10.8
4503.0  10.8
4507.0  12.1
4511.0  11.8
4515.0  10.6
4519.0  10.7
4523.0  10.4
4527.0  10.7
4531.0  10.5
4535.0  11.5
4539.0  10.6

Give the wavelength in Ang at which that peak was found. 4459.0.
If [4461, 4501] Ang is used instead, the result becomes 4479.0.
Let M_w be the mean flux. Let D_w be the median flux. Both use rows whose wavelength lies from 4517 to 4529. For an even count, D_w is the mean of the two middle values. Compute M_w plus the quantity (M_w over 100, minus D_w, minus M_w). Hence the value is -10.59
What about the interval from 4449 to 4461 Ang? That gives -10.50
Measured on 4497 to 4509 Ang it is -10.69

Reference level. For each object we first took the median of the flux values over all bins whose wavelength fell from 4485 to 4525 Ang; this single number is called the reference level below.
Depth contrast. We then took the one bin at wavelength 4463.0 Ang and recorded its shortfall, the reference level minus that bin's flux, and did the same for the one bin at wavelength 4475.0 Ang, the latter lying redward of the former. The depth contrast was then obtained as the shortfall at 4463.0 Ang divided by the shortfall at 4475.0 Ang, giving -19.2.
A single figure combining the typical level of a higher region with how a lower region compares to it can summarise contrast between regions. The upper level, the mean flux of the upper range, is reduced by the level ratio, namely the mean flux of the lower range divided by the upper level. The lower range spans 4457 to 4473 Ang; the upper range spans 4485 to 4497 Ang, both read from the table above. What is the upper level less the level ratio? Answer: 9.8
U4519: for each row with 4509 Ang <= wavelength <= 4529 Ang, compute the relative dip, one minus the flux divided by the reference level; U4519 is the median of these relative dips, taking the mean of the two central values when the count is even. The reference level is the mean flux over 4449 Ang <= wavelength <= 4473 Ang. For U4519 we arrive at -0.066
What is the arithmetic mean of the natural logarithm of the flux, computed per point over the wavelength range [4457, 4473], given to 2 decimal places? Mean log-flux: 2.31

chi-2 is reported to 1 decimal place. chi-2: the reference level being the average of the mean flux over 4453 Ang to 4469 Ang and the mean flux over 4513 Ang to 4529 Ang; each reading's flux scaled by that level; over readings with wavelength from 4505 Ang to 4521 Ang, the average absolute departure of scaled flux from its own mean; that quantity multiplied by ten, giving 0.6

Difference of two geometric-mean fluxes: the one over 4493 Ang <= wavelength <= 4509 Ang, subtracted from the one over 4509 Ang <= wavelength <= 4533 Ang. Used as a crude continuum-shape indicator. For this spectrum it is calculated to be -0.3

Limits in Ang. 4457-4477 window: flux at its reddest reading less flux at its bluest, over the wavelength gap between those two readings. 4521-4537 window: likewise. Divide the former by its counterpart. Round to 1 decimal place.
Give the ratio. 0.1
